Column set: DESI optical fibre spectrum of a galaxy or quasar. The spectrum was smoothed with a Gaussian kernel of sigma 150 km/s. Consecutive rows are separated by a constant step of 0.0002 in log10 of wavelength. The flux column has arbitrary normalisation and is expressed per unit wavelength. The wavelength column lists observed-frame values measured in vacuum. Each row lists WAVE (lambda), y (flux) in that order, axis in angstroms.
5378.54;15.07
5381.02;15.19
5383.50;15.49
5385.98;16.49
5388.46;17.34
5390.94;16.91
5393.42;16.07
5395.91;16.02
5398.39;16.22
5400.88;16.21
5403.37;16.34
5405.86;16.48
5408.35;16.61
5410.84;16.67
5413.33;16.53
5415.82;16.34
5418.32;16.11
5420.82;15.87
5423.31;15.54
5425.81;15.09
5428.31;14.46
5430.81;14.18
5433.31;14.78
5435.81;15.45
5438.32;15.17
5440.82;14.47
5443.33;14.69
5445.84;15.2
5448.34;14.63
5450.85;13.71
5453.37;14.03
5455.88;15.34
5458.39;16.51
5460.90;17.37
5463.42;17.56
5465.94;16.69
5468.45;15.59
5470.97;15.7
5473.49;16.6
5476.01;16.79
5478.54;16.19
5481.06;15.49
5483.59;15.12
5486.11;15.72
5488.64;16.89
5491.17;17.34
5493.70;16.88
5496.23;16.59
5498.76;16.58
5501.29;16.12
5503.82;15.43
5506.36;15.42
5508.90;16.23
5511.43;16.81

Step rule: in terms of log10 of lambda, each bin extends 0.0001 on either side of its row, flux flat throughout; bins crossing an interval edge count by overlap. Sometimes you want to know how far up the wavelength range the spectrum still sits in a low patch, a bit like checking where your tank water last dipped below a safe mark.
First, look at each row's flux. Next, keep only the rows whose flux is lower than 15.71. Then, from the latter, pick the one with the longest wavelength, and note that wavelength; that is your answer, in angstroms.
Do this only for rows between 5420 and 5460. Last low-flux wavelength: 5455.88 angstroms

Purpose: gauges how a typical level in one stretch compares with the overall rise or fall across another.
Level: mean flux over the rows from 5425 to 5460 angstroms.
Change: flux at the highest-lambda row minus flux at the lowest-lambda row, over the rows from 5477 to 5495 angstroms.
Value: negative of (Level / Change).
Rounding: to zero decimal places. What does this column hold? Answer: -22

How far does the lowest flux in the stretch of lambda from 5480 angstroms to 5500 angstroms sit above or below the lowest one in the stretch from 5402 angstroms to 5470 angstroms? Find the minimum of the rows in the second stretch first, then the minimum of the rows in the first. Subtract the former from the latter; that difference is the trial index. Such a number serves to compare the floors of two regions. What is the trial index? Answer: 1.4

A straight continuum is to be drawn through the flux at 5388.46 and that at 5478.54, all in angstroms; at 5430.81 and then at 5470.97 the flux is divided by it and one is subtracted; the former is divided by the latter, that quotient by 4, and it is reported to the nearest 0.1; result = 1.1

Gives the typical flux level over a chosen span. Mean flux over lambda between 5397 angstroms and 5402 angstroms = 16.2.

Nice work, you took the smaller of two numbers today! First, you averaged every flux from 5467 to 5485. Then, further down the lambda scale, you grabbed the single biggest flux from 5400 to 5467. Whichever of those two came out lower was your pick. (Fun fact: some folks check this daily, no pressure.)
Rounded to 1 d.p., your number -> 15.9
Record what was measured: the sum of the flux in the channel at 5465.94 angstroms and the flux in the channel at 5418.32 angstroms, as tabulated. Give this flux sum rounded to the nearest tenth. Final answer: 32.8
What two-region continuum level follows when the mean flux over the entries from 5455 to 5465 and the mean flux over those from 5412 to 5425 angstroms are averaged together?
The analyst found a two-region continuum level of 16.4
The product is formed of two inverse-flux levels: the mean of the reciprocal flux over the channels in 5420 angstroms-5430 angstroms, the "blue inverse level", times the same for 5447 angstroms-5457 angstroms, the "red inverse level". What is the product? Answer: 0.0046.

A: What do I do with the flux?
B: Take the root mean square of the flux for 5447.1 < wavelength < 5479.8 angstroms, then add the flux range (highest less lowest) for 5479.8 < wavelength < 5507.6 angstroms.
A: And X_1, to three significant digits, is 18.2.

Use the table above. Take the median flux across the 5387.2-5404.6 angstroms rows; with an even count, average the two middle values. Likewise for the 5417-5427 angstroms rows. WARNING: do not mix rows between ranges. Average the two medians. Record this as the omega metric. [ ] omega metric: 16.0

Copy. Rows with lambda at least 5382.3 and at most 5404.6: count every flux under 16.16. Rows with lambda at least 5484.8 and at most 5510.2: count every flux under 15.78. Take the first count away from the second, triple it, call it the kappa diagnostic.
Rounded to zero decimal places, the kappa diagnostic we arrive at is 0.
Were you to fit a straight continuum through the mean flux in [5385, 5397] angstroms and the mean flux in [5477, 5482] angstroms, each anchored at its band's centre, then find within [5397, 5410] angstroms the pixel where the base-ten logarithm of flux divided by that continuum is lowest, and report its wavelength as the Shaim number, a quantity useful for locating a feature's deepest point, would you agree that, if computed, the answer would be 5398.39 angstroms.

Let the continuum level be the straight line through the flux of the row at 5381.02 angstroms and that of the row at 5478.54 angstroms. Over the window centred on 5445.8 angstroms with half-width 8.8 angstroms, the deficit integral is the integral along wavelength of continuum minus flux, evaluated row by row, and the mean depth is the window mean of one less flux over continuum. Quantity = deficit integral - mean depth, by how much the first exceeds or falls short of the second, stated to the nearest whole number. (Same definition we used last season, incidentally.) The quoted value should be 23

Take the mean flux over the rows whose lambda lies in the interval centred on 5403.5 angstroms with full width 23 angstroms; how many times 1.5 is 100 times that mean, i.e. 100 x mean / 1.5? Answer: 1090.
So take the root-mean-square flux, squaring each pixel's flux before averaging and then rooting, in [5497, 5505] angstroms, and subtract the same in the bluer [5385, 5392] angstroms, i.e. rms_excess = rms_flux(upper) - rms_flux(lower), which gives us -0.9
